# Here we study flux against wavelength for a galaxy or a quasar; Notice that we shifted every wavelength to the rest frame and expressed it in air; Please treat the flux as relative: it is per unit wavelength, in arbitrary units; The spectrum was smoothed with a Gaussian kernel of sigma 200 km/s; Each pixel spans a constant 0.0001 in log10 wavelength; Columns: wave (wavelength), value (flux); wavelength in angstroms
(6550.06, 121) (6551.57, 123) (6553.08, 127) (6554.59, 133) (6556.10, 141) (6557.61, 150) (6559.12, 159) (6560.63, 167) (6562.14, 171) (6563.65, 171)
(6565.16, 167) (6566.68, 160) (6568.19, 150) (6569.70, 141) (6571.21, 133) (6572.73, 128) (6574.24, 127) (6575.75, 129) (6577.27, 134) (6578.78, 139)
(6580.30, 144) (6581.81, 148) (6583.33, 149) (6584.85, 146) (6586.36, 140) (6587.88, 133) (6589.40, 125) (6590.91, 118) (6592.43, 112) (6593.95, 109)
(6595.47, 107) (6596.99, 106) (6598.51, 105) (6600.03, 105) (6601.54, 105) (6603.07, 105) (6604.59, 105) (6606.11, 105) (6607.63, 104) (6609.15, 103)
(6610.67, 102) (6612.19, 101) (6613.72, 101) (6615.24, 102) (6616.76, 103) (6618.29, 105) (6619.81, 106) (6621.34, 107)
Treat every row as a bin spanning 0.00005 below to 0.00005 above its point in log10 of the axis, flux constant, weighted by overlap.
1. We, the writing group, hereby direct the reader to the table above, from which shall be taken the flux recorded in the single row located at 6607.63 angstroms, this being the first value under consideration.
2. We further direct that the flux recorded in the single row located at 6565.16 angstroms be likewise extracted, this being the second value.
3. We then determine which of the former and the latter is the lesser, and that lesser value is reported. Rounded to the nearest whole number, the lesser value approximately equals 104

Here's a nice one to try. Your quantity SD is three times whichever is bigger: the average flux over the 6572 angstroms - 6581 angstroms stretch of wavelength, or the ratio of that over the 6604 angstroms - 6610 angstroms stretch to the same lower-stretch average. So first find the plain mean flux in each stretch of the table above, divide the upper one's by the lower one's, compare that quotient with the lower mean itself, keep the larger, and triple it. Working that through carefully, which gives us 400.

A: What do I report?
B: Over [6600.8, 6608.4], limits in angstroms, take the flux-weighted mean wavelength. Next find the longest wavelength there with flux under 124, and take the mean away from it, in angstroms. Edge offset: 3.0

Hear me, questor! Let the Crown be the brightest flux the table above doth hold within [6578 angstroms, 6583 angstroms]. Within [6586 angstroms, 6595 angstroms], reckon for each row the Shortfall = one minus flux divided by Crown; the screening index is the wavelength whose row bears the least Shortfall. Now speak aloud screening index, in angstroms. 6586.36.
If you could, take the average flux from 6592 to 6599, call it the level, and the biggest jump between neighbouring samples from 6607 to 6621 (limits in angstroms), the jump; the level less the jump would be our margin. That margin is 106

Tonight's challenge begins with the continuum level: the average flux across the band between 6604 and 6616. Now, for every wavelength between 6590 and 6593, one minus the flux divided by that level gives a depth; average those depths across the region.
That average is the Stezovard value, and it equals -0.12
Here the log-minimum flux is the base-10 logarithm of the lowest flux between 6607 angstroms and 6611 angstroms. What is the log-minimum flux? 2.01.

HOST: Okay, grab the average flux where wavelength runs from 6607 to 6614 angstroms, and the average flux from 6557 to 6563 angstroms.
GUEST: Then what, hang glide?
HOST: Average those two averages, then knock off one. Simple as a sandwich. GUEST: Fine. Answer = 131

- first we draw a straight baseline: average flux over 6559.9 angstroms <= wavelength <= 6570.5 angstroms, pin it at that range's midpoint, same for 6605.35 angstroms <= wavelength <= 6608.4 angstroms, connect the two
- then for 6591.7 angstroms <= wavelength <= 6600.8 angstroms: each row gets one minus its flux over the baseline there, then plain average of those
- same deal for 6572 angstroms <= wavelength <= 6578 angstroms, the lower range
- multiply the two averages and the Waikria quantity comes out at 0.012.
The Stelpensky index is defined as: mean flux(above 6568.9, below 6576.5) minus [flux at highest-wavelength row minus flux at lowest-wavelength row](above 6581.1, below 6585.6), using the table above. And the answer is 134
